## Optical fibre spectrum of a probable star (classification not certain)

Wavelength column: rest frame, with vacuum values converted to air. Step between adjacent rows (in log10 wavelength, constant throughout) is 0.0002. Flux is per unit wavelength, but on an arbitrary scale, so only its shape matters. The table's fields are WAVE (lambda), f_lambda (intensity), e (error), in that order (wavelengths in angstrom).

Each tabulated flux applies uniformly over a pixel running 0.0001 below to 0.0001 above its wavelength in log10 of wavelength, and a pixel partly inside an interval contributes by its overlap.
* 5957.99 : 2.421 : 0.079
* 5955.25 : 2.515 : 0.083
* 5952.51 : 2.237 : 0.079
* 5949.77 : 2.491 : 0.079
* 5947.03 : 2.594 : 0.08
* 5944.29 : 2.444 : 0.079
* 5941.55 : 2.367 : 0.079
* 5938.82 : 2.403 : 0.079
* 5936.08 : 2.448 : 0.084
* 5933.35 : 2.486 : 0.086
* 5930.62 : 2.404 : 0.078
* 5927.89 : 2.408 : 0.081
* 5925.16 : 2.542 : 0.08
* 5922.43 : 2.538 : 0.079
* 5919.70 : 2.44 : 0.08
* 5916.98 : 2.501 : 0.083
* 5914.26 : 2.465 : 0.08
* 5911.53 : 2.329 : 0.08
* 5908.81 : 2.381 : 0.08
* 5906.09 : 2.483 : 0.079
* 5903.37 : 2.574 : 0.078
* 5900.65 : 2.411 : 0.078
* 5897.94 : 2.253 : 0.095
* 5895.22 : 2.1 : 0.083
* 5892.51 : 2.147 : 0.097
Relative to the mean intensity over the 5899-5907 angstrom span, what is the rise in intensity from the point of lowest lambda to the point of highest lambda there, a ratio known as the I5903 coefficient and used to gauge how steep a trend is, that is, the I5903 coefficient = 0.029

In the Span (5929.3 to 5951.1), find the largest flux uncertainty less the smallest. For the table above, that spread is 0.008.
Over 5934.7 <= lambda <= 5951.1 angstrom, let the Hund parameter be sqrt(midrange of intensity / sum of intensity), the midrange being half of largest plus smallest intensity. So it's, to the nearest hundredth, 0.41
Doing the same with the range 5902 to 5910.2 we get 0.58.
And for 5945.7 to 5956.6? 0.50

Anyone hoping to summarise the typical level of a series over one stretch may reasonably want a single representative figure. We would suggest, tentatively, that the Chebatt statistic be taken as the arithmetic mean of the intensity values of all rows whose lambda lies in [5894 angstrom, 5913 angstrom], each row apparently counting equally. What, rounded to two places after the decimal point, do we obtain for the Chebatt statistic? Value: 2.36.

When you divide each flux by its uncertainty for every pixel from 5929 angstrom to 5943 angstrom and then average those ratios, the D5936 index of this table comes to 29.9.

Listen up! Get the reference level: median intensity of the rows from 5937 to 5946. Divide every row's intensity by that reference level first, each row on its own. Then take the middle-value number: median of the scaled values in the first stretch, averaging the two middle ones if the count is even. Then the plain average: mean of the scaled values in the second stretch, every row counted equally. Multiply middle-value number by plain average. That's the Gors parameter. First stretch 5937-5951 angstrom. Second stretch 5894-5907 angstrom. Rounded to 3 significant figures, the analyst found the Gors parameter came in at 1.00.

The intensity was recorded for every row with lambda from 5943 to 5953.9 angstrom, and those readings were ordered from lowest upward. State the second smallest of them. 2.444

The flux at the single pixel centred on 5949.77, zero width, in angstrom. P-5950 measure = 2.491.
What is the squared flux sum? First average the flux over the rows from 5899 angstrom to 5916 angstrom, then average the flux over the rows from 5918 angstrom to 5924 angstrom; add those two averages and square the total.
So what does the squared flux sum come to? 24.3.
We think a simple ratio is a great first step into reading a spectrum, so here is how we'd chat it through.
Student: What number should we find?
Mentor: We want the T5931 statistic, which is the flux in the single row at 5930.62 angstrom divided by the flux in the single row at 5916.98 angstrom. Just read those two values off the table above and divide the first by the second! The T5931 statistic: 0.96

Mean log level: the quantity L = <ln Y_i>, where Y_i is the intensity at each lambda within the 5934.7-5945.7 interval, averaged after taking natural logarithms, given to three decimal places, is 0.882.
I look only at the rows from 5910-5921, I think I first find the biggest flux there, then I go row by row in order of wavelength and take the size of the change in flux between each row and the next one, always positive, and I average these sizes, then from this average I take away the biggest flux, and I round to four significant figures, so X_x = -2.423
